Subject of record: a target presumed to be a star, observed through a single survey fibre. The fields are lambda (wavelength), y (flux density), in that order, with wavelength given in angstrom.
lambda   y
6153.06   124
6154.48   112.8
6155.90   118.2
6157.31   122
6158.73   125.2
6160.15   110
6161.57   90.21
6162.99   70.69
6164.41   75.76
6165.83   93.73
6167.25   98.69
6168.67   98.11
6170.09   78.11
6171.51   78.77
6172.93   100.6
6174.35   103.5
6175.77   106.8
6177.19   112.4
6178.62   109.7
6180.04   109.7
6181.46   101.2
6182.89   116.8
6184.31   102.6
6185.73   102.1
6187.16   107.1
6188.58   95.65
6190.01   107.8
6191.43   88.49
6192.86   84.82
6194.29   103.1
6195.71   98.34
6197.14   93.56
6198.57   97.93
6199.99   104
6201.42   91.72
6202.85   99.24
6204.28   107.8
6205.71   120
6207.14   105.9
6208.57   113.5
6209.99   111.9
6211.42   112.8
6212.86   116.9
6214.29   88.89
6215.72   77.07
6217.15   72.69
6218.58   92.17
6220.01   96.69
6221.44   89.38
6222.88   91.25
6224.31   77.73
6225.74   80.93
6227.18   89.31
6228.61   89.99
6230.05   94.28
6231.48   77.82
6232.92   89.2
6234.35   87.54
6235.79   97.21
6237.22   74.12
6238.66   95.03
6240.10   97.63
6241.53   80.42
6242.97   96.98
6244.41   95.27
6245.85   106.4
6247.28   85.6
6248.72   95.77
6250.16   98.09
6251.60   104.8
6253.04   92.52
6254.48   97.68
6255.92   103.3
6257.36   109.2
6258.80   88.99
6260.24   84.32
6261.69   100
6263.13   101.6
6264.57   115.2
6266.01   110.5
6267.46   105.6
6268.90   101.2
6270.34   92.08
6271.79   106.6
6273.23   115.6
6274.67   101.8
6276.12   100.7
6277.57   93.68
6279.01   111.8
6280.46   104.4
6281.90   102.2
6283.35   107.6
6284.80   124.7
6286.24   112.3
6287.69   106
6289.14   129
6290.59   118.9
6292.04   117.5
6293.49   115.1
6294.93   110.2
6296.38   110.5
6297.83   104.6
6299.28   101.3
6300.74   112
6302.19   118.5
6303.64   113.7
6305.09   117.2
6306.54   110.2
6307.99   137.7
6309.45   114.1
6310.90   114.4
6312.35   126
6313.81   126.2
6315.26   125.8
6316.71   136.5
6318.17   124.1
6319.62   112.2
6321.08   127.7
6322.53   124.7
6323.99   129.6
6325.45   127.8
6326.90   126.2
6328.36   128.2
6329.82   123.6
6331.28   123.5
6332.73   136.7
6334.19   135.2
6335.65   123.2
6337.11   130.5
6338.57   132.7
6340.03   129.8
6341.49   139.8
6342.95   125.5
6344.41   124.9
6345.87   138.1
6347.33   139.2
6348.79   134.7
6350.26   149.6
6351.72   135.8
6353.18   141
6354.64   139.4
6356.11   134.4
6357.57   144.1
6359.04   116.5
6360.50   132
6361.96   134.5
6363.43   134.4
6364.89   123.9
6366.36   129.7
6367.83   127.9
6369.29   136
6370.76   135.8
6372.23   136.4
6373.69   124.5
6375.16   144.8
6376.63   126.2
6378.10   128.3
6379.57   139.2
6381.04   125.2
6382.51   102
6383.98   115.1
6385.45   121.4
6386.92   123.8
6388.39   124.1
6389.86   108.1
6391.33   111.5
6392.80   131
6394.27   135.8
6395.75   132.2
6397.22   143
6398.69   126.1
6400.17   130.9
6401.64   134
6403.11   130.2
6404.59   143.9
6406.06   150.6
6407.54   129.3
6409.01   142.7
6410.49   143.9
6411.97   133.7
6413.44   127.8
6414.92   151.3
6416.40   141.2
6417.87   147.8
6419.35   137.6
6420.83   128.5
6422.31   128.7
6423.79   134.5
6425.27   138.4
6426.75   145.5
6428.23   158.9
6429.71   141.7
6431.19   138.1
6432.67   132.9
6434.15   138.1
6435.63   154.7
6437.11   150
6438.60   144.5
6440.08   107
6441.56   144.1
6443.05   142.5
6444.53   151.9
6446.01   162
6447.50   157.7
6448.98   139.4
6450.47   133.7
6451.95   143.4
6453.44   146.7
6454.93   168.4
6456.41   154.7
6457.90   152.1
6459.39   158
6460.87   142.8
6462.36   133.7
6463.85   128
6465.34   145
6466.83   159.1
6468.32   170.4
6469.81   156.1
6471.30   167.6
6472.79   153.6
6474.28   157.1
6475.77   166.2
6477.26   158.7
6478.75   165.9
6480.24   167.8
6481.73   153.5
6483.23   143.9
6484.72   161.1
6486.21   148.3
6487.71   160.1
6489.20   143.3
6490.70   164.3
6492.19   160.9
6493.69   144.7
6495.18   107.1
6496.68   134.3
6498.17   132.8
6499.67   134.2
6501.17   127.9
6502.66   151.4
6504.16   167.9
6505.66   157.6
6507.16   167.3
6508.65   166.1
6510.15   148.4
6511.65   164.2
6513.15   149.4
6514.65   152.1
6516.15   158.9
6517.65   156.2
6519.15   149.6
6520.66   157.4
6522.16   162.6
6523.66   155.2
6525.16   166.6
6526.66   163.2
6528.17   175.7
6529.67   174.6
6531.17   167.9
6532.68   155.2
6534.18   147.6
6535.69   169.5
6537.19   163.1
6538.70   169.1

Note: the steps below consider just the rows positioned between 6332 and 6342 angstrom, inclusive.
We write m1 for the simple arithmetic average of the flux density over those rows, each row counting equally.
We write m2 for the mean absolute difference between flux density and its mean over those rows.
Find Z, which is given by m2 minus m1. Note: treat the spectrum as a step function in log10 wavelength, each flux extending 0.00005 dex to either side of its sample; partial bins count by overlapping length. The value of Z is -129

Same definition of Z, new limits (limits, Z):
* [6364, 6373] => -127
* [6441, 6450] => -142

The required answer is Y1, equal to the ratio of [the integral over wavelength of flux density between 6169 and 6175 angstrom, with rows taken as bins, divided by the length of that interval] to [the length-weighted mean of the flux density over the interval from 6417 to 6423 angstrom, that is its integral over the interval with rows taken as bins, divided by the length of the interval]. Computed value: 0.67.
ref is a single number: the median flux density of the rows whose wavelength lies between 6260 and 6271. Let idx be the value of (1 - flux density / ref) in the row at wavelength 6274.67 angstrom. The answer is 0.00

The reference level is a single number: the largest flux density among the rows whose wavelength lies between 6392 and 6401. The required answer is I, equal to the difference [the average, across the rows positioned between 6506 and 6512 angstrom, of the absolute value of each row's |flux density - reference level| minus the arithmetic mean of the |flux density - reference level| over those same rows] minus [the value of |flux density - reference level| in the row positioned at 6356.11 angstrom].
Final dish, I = -2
